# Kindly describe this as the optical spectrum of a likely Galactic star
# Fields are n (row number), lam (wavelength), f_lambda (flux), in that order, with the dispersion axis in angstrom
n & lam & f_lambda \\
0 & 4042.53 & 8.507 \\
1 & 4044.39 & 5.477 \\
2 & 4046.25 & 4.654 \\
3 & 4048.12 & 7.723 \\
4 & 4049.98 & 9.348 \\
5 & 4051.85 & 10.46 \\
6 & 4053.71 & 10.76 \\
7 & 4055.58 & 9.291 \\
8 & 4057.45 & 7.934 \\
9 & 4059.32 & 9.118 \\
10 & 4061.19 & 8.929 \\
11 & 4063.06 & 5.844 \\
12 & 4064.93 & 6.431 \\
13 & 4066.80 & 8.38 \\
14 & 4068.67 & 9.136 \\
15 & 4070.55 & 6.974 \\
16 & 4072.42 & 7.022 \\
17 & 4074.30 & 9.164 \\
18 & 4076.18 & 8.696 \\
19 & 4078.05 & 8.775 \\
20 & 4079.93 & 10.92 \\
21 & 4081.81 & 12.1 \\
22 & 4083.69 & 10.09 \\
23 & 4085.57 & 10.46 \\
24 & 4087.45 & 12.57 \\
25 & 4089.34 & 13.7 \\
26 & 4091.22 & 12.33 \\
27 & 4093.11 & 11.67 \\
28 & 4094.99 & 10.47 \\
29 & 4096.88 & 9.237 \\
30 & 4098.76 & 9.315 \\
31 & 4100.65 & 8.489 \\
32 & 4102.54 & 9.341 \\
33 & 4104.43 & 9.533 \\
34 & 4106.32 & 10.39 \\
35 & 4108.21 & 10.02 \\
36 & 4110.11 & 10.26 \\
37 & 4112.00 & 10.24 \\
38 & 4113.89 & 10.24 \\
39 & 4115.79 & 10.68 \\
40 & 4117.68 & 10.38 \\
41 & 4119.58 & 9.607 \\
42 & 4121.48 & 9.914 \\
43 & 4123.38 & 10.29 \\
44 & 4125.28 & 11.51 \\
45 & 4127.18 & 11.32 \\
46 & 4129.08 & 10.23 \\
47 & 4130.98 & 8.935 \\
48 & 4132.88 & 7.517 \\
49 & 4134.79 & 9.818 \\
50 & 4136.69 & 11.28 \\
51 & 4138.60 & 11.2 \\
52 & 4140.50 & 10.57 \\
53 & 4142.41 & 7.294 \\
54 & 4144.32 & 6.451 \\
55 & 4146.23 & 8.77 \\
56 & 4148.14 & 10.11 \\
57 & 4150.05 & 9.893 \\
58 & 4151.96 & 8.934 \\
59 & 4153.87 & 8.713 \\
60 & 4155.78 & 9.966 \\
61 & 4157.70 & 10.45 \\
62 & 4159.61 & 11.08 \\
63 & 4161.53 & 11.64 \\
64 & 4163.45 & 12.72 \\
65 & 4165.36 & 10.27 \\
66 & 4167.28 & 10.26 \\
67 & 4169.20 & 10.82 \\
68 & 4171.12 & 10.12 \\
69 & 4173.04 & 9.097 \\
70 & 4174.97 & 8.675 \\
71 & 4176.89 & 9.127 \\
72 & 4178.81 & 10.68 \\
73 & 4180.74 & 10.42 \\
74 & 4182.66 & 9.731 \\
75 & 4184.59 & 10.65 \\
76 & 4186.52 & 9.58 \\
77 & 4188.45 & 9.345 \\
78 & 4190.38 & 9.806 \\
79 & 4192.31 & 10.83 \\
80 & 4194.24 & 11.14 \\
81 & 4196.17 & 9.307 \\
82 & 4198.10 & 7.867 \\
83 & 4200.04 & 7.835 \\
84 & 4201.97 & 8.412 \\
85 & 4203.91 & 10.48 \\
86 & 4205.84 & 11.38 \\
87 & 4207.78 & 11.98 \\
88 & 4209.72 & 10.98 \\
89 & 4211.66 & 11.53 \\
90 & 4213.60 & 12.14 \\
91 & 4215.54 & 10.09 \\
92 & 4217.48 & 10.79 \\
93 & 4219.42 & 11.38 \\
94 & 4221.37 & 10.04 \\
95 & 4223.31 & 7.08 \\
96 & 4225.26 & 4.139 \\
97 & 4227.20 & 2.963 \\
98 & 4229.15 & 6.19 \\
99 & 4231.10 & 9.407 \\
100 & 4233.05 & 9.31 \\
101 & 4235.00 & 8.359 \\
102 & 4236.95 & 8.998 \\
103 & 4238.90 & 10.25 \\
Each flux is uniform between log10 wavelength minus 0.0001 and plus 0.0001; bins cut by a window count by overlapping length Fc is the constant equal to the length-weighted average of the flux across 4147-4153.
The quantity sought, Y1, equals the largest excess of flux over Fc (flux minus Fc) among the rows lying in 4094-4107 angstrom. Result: 0.9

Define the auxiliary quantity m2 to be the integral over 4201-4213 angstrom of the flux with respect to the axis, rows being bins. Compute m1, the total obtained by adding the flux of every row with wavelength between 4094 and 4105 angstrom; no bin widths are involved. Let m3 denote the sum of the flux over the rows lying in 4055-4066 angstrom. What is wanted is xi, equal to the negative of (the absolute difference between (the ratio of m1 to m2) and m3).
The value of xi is -47.1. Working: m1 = 56.4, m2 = 130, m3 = 48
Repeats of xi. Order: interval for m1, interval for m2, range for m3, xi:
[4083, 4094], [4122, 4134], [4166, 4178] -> -57.5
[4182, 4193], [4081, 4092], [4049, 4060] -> -56.5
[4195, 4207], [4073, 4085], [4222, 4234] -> -38.6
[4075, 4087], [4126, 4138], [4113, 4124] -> -60.6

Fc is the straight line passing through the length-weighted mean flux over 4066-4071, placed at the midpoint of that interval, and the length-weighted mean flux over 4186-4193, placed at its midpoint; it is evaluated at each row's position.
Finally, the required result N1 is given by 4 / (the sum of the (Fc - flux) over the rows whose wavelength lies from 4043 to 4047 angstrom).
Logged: 0.7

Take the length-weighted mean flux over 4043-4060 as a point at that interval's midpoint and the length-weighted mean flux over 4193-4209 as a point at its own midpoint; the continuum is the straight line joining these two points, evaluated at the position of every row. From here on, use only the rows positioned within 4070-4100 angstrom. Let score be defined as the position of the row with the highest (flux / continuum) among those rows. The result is 4089.34 angstrom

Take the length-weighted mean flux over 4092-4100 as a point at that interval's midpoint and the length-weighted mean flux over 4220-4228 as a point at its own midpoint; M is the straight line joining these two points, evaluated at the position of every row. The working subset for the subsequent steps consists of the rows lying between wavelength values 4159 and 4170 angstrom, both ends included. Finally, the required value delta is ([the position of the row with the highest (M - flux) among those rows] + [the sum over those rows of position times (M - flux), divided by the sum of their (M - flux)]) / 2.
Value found 4164.7 angstrom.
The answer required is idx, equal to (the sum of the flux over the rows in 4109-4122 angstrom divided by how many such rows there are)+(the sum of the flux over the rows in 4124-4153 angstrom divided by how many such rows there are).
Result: 19.8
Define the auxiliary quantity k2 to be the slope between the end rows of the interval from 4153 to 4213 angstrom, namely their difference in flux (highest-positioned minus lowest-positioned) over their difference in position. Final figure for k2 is 0.05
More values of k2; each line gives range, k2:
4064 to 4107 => 0.10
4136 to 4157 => -0.07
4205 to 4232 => -0.08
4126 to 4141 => -0.06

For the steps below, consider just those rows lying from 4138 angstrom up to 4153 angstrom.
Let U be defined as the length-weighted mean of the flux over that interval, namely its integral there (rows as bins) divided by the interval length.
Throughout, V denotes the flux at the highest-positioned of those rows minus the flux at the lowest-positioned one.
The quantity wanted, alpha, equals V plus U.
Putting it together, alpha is 7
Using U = 9.1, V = -2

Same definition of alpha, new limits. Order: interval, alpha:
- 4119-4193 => 11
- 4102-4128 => 12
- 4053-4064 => 4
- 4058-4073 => 6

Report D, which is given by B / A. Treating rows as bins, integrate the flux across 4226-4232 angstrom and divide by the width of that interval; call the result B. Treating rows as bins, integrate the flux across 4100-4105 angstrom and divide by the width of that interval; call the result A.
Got 0.7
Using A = 9.1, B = 6.1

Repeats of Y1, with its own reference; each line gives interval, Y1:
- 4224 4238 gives -0.2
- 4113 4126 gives 1.9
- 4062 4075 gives -0.4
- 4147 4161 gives 1.5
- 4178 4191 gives 1.1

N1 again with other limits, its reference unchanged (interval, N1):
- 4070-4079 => 3.6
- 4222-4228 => 0.2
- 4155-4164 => -0.5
